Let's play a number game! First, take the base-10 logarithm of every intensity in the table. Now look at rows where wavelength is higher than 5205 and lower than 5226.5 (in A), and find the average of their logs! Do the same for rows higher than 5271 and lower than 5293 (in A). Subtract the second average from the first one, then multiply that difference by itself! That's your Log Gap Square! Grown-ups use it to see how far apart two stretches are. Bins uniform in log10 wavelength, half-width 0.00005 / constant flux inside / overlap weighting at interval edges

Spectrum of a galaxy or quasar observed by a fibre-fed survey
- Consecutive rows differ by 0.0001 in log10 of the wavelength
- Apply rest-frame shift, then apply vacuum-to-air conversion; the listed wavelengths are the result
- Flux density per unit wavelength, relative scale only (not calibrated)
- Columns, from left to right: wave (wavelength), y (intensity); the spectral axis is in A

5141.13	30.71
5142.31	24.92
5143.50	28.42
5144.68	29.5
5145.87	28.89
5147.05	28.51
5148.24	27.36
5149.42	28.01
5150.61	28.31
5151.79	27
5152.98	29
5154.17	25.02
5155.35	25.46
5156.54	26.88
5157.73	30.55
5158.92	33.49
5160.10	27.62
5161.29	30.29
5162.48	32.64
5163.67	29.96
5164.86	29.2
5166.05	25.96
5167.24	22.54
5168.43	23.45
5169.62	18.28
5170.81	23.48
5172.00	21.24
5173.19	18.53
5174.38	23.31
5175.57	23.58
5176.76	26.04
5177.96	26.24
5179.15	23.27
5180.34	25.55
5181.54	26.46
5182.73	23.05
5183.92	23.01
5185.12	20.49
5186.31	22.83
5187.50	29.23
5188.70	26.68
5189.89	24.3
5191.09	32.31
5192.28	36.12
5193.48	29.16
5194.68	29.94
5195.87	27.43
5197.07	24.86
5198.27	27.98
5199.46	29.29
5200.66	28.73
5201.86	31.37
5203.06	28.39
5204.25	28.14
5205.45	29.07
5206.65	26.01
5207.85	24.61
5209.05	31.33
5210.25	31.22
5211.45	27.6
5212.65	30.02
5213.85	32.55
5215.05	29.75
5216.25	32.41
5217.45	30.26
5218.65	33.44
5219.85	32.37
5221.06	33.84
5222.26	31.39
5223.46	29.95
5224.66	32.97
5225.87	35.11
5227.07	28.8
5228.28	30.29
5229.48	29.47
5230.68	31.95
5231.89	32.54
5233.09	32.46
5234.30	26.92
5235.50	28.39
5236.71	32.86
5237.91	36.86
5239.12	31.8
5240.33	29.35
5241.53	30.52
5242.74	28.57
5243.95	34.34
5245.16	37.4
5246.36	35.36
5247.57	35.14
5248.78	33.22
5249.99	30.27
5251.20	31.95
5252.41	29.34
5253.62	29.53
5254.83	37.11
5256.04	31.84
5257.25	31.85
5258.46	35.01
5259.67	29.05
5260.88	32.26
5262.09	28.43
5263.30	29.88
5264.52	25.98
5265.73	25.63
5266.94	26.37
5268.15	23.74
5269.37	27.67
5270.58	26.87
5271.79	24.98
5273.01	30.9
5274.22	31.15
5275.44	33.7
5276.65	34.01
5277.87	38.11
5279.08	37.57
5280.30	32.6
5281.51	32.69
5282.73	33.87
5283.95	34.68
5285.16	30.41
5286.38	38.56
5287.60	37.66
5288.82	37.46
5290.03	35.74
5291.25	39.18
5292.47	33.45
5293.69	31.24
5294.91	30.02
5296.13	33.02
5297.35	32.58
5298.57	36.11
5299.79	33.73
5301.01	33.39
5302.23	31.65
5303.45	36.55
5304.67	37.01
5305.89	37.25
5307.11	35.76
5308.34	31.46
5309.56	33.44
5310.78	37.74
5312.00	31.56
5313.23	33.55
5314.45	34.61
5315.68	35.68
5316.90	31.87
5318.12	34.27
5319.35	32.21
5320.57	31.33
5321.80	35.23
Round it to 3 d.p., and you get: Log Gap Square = 0.002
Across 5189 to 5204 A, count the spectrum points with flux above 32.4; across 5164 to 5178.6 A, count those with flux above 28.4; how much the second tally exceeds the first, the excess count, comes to 0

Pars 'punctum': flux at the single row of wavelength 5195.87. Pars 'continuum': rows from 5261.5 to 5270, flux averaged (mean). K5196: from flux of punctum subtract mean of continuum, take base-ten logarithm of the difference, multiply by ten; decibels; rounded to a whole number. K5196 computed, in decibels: -2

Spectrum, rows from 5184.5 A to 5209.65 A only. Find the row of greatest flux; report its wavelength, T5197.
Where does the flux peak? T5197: 5192.28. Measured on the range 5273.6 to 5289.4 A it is 5286.38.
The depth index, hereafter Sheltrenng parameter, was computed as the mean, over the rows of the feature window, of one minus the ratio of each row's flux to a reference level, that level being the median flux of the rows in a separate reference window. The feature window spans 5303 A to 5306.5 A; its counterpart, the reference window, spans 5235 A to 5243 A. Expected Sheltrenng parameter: -0.21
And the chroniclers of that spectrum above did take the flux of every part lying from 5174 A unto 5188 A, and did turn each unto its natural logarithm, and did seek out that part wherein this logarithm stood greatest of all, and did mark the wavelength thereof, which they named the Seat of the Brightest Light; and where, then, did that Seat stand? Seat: 5187.50 A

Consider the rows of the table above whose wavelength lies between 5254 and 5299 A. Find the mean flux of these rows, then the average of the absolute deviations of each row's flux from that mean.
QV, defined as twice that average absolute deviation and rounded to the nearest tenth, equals 6.6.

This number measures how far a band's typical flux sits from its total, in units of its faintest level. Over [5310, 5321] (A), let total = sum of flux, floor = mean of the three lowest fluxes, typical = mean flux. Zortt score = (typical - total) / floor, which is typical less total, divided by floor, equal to -8.52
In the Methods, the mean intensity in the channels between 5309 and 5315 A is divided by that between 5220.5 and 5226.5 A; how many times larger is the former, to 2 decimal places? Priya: 1.05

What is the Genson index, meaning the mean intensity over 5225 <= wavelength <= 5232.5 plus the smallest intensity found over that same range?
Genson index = 60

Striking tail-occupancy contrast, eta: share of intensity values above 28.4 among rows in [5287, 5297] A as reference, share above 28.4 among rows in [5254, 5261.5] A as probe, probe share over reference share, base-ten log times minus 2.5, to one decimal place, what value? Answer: 0.0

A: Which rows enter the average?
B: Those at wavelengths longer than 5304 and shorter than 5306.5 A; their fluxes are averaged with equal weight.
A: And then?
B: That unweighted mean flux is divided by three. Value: 12.4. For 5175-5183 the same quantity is 8.3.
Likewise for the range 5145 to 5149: 9.4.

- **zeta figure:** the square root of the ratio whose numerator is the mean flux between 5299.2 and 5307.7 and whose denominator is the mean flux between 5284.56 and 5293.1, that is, 0.99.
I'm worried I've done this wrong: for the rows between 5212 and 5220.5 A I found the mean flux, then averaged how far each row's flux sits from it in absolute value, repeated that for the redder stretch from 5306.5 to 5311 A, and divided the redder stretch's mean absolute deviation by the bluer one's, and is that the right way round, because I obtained 1.6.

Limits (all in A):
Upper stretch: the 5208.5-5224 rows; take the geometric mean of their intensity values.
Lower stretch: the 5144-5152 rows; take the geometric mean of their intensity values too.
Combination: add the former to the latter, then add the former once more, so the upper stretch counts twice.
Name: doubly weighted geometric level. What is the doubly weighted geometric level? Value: 91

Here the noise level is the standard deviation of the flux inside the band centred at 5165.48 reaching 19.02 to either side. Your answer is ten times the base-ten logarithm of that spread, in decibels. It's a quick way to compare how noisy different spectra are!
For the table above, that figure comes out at 5.5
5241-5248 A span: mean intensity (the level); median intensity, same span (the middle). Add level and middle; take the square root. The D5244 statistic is 8.26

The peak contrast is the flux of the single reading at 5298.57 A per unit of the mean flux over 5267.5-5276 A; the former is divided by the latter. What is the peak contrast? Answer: 1.27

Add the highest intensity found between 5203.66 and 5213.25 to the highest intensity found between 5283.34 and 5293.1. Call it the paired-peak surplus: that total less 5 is 66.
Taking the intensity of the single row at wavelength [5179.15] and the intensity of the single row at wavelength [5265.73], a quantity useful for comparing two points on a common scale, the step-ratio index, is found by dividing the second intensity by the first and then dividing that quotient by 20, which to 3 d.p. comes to 0.055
